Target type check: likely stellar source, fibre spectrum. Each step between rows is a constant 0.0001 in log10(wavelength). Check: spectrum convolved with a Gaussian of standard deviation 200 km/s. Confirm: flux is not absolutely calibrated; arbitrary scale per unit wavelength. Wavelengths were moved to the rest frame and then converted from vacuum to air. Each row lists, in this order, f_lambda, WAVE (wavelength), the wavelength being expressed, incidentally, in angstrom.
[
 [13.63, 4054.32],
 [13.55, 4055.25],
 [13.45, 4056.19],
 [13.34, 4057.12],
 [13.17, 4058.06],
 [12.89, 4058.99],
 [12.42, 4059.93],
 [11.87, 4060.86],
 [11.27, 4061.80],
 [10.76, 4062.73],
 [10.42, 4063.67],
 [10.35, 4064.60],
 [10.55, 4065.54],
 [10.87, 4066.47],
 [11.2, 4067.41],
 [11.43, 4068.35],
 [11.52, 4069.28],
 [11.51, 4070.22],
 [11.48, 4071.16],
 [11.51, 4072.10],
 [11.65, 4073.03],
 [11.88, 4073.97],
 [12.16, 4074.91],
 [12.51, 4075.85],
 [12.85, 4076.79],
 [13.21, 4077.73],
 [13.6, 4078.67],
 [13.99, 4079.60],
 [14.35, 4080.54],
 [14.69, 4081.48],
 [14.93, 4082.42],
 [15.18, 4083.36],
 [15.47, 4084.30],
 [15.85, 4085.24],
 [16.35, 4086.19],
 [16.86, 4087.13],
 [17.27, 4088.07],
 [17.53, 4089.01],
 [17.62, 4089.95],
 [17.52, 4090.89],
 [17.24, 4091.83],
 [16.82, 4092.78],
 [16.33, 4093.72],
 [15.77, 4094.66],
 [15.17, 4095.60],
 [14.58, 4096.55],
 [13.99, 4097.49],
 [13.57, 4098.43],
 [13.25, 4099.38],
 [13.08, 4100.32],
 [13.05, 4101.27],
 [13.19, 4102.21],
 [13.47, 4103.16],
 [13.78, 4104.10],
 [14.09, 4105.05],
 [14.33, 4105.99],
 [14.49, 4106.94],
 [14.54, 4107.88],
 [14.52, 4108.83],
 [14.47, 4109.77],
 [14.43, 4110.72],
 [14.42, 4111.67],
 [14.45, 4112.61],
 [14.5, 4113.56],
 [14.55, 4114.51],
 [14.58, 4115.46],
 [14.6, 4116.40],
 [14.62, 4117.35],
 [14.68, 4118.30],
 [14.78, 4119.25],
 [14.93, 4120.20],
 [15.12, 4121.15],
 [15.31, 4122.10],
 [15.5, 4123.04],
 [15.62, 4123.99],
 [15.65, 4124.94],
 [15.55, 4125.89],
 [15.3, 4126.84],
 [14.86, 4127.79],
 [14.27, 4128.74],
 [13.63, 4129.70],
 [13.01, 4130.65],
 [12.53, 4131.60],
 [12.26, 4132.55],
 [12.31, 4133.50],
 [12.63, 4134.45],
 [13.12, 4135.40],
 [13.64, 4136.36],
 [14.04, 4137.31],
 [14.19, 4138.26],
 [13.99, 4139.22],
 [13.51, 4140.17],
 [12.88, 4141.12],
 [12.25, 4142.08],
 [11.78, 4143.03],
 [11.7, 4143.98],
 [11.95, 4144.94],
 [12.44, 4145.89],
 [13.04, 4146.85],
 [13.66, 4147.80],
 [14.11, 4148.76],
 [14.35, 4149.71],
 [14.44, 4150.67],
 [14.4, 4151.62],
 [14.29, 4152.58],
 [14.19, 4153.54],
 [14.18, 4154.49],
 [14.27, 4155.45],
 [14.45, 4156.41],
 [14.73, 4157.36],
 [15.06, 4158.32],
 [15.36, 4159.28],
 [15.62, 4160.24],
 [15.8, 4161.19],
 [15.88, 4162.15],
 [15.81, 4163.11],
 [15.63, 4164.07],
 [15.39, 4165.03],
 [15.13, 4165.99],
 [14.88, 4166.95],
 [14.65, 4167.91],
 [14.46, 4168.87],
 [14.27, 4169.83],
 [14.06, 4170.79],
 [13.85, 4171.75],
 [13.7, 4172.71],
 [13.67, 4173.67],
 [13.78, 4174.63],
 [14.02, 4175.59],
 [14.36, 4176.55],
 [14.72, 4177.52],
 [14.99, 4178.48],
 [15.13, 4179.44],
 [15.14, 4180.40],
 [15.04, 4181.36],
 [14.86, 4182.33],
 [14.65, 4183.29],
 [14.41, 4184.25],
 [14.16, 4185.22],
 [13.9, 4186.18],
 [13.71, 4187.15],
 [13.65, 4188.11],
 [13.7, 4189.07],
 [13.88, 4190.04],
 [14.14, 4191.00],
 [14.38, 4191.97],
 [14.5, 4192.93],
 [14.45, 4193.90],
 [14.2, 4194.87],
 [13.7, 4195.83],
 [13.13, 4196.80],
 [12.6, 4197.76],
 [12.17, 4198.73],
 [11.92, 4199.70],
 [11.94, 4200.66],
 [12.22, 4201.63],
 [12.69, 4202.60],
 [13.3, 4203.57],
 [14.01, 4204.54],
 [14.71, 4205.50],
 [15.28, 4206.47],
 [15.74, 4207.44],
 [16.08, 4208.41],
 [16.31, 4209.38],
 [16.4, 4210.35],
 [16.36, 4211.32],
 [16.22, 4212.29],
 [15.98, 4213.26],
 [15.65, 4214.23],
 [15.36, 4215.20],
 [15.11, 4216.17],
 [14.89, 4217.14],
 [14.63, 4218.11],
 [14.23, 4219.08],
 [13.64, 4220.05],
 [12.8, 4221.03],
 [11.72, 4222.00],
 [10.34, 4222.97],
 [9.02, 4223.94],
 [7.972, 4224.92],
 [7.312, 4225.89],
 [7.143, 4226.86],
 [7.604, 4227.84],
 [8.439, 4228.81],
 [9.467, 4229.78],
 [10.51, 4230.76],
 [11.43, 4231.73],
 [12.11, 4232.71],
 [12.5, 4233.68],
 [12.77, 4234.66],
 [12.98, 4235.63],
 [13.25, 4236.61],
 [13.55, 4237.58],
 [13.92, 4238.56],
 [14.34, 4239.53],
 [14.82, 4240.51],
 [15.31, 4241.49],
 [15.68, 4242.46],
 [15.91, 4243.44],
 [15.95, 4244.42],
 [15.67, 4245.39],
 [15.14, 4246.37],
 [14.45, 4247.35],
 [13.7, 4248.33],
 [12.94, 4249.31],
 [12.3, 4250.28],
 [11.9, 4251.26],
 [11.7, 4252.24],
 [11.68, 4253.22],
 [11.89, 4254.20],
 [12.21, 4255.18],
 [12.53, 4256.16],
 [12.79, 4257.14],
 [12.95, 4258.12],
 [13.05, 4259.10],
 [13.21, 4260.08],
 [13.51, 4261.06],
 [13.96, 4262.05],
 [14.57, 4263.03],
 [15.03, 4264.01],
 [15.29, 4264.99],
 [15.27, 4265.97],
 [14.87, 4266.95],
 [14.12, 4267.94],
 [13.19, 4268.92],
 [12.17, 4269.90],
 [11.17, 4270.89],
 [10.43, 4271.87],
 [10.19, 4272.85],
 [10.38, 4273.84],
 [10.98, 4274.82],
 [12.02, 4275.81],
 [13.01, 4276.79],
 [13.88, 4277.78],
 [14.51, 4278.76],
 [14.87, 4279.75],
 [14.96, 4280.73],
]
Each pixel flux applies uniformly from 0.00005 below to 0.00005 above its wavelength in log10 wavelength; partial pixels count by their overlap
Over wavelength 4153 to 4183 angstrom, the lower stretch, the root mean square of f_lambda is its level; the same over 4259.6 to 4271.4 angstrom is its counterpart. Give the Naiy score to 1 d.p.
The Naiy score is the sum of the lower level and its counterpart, 28.7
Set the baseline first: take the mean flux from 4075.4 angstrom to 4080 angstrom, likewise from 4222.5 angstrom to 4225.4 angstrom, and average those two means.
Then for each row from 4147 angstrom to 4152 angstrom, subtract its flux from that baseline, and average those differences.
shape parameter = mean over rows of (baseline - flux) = -3.0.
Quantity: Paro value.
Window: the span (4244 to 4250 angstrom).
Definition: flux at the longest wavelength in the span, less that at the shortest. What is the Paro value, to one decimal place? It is -3.0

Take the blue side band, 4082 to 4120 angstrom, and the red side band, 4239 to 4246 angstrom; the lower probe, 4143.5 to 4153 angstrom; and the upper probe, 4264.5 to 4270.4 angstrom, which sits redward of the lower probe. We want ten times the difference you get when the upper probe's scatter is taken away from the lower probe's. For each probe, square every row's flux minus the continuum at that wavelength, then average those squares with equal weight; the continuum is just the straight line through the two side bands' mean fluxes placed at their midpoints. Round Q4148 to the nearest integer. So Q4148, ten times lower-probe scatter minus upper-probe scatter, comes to 9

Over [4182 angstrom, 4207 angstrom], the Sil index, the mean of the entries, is 13.7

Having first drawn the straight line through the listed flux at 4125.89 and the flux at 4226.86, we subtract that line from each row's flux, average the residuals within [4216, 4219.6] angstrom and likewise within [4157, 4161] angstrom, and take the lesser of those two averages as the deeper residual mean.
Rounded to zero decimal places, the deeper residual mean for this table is 2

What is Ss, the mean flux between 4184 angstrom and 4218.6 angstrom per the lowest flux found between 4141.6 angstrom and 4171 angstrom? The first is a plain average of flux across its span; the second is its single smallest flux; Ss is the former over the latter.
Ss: 1.22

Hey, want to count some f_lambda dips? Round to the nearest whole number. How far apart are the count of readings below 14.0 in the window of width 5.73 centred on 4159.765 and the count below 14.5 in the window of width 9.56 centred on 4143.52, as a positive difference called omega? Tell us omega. 10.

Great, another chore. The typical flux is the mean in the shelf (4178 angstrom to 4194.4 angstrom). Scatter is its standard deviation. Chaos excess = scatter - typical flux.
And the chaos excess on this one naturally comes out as -13.9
